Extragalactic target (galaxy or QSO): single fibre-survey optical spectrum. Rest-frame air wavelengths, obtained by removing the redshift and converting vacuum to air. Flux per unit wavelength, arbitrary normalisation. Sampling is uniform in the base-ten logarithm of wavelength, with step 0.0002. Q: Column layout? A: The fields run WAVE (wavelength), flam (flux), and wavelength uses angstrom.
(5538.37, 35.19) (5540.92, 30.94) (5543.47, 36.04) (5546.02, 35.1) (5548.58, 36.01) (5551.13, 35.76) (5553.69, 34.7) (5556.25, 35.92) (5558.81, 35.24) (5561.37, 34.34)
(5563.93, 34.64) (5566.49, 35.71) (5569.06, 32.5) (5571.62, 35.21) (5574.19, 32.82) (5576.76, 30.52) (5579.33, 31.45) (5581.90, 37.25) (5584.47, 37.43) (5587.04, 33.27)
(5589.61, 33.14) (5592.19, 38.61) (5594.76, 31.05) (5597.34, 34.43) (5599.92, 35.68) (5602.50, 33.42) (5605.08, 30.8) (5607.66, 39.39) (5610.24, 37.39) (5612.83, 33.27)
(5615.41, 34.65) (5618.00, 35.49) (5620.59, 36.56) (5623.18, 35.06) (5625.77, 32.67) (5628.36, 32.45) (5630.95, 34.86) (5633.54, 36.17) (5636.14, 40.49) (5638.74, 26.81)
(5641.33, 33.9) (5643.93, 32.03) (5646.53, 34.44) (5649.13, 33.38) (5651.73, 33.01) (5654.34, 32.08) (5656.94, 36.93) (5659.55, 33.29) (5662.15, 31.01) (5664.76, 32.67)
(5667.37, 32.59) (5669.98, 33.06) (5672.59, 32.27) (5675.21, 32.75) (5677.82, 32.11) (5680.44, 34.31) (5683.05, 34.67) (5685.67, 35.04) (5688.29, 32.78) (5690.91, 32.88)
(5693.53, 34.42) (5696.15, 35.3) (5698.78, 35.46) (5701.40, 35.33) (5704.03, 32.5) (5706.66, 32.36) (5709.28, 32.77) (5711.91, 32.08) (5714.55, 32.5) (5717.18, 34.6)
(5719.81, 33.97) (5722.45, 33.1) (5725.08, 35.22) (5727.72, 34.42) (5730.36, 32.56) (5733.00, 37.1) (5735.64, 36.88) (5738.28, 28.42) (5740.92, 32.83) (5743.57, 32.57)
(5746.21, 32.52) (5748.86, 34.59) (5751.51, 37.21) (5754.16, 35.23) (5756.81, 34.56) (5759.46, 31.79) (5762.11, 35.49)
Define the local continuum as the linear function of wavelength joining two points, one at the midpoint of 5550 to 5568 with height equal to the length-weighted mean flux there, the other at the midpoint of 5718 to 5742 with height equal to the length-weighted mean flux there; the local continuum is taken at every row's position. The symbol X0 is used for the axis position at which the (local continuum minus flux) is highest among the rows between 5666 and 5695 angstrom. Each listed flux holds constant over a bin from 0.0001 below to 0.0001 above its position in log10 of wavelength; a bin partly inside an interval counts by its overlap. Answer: 5677.82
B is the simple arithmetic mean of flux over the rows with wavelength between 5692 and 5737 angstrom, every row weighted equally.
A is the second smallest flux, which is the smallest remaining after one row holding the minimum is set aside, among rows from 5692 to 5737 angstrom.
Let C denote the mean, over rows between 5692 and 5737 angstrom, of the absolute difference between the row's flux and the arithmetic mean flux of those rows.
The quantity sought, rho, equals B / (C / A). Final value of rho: 826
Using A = 32.36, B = 34.2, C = 1.3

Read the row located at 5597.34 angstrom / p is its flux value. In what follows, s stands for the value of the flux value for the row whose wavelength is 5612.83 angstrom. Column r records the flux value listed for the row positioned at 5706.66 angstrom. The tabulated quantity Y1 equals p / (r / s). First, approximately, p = 34.43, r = 32.36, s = 33.27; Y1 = 35.4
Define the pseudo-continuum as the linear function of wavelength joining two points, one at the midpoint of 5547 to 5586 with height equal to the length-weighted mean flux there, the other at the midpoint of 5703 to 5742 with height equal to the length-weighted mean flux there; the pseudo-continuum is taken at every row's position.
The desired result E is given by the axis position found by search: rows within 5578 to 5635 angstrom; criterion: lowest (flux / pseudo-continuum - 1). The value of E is 5605.08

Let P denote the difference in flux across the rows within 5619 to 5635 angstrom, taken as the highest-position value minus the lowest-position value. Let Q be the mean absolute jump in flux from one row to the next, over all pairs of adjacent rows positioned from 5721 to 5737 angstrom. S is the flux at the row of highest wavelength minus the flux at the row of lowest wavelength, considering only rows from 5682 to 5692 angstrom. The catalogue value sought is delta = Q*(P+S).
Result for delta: -4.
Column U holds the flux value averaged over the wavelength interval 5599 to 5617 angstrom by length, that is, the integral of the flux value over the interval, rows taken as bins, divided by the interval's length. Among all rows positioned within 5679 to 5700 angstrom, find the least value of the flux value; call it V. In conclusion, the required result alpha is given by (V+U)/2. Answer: 33.9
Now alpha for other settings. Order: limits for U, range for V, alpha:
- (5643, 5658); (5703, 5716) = 32.9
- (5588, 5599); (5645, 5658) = 33.2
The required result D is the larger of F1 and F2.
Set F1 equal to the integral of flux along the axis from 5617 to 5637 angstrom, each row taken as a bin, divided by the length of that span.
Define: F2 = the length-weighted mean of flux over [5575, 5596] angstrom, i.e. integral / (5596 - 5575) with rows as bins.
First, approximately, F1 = 35.36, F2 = 34.1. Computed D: 35.4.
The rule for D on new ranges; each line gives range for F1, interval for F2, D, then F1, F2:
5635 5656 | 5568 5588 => 33.8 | 33.28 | 33.8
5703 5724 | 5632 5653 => 33.8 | 33.02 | 33.8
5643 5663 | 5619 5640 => 34.4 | 33.35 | 34.4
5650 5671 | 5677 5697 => 34.0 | 33.09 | 34.0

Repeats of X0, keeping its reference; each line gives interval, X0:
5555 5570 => 5569.06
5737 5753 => 5738.28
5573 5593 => 5576.76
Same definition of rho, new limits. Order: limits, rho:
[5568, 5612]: 441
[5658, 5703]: 929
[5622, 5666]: 533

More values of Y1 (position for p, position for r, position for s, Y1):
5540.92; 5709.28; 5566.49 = 33.7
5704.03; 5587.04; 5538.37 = 34.4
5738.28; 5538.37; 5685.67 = 28.3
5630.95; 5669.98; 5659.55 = 35.1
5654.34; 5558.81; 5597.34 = 31.3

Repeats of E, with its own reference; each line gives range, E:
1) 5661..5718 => 5662.15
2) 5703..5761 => 5738.28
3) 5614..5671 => 5638.74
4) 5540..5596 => 5576.76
